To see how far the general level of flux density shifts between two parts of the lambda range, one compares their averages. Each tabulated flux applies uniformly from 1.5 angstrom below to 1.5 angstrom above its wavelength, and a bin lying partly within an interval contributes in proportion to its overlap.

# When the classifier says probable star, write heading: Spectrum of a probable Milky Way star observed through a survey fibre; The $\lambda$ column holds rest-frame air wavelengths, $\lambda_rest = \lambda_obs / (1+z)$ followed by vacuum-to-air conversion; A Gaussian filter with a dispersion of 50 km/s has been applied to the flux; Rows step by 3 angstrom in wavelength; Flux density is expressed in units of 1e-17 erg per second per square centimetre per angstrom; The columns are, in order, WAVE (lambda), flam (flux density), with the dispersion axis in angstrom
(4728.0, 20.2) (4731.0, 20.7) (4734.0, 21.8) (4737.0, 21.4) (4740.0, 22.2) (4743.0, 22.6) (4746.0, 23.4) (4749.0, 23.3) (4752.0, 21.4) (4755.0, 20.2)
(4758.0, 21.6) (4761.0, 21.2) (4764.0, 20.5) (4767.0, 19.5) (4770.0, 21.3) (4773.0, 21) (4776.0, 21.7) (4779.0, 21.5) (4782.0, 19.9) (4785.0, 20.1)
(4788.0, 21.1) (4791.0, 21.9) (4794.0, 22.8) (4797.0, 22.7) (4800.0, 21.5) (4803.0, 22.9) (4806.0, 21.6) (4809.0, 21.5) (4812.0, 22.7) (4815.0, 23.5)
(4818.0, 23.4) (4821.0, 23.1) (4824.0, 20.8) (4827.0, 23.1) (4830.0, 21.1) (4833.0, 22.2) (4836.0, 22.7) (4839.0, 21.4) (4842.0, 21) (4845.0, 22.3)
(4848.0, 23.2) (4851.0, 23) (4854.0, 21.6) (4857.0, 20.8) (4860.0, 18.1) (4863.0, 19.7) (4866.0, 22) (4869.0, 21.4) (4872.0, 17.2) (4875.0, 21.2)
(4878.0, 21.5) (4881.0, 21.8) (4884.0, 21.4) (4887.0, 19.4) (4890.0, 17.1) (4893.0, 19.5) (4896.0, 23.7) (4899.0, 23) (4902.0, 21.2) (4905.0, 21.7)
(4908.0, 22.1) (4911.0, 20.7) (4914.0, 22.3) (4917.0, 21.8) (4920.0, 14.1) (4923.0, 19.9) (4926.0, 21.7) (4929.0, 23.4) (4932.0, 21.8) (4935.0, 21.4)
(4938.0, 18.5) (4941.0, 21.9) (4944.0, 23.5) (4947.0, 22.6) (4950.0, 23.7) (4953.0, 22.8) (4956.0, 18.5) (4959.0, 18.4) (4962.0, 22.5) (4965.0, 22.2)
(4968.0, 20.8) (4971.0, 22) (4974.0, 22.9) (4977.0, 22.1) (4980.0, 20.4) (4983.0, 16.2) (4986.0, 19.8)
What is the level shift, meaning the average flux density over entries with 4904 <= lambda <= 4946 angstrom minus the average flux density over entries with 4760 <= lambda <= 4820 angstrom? -0.56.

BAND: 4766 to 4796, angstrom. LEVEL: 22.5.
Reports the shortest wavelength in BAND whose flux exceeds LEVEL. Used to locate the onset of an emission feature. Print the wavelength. 4794.0 angstrom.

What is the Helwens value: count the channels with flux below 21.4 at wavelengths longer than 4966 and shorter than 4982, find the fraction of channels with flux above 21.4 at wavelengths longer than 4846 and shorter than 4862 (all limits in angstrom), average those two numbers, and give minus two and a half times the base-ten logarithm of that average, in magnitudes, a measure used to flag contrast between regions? -0.28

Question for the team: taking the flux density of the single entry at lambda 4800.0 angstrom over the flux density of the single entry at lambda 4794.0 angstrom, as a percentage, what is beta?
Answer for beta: 94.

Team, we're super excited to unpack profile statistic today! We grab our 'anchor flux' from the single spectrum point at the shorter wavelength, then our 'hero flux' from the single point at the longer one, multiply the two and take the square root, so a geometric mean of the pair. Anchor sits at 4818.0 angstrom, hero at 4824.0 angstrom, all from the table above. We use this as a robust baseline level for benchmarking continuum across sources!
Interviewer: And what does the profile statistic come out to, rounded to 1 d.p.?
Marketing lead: 22.1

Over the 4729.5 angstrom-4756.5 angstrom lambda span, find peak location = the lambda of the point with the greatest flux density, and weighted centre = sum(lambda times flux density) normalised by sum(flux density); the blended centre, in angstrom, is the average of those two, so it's 4744.5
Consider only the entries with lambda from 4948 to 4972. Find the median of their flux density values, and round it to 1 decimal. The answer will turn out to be 22.1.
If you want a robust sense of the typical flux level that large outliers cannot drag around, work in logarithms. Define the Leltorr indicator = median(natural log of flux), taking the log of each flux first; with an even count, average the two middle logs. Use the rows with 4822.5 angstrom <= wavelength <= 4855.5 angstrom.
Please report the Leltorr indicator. 3.10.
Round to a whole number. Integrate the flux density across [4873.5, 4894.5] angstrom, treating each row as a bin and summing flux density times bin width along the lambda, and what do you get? 426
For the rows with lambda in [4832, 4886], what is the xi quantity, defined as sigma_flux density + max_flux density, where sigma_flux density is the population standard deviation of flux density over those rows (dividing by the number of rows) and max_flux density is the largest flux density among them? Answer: 24.7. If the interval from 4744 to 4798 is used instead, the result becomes 24.5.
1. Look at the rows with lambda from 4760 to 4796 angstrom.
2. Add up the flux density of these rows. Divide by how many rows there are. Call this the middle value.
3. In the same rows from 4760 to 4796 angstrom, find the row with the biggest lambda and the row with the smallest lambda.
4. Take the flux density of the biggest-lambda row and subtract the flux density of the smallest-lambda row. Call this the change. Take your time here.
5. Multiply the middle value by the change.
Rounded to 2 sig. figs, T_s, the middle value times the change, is 34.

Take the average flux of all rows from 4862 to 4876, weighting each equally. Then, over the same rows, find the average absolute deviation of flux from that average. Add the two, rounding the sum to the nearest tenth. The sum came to 21.8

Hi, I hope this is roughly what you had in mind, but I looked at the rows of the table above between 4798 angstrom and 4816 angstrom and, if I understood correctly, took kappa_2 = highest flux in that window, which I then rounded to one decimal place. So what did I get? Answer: 23.5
